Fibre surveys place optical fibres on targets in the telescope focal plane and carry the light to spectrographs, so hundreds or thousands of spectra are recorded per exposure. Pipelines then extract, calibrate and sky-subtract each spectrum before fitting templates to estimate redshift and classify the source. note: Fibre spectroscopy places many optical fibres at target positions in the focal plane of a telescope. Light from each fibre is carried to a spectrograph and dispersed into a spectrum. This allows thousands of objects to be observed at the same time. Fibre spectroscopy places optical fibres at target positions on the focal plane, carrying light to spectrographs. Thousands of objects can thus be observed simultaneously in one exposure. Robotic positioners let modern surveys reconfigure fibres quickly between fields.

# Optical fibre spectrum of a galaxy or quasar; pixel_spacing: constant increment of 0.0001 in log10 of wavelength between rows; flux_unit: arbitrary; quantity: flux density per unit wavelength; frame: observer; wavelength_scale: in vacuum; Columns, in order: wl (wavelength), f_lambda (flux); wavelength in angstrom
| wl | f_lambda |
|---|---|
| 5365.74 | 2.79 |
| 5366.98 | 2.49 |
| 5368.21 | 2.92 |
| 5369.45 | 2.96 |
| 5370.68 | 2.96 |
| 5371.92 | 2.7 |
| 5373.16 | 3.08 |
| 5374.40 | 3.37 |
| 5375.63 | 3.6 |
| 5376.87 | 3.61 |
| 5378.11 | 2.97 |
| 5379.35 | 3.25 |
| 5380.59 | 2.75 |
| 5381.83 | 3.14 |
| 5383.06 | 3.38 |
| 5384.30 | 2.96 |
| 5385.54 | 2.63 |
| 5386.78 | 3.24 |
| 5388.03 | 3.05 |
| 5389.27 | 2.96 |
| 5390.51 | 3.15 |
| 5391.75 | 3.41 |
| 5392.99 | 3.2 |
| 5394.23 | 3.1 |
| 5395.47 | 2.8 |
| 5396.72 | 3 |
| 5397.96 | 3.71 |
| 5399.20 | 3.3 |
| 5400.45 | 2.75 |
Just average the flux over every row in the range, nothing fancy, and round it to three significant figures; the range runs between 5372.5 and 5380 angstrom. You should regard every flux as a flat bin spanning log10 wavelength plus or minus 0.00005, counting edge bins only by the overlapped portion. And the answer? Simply 3.31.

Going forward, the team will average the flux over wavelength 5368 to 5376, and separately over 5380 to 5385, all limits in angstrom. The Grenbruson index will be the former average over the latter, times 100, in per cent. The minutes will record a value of 101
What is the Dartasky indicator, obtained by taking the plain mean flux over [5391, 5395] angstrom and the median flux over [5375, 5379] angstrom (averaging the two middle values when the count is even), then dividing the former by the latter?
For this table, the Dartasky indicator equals 0.90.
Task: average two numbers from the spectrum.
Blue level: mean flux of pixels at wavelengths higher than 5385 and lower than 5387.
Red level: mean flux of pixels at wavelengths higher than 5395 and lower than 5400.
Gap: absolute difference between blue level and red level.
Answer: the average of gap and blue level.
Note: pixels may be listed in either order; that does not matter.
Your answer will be 1.60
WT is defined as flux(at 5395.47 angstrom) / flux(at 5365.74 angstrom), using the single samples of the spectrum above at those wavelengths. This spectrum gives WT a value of 1.00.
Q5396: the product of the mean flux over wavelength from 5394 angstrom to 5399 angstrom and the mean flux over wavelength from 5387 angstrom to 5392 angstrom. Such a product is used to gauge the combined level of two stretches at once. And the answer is 9.9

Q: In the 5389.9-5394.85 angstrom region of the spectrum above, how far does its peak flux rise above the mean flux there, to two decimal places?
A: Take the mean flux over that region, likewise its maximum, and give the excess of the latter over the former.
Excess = 0.19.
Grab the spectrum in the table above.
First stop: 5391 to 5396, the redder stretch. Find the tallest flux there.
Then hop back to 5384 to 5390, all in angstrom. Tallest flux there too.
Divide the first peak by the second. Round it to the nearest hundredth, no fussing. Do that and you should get 1.05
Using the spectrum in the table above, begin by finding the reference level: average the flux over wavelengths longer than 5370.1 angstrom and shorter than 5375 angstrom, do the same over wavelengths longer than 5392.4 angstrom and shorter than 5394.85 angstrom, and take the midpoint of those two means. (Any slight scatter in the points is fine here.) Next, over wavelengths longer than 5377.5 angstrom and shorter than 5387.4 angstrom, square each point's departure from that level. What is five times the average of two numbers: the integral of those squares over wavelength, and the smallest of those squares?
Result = 1.5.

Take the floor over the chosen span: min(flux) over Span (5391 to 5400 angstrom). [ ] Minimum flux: 2.8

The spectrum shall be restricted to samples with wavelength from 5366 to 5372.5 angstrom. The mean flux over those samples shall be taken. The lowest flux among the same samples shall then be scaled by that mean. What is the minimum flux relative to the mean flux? 0.887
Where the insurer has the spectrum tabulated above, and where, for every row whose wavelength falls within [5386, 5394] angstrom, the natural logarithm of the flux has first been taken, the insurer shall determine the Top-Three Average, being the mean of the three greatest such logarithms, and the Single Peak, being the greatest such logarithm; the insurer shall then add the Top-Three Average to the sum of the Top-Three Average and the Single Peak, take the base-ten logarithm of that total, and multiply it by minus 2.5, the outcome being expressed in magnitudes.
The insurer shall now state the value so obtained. -1.39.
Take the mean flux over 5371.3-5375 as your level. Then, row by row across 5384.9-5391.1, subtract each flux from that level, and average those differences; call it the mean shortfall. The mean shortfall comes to 0.04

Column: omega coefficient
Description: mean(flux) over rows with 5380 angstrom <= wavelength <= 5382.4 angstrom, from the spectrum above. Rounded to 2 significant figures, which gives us 2.9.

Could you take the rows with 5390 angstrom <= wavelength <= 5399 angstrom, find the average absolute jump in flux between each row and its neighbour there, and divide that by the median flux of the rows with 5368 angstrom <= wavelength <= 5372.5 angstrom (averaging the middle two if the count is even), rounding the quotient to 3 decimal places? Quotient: 0.101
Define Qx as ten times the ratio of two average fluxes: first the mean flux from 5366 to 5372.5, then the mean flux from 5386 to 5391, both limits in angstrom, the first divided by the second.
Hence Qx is 9.1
